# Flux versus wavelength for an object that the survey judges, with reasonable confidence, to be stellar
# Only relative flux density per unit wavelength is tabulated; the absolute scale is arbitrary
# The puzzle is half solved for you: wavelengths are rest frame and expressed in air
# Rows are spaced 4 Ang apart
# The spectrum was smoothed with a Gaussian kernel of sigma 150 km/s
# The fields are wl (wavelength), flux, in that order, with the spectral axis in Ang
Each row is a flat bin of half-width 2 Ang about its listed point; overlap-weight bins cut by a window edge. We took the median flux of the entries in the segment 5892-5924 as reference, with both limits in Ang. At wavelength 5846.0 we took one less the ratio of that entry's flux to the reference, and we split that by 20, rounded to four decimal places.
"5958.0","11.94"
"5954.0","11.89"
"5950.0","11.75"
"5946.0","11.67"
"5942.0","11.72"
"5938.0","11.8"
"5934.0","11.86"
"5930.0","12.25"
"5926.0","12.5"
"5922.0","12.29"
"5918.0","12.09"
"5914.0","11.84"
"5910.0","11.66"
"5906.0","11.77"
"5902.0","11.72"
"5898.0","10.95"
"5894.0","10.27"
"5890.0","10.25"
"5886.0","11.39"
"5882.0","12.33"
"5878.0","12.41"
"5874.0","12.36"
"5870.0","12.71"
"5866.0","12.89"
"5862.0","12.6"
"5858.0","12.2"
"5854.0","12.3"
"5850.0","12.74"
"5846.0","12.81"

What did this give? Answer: -0.0045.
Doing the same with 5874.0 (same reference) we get -0.0026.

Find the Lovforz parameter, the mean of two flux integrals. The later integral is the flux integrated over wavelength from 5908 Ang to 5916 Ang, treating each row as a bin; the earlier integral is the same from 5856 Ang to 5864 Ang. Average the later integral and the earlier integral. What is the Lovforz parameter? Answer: 96.6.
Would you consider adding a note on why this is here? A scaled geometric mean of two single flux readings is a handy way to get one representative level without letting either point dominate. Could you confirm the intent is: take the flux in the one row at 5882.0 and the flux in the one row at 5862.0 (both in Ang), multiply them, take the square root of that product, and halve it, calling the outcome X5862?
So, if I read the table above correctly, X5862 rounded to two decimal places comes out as 6.23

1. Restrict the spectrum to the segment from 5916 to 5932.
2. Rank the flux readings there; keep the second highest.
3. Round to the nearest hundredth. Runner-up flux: 12.29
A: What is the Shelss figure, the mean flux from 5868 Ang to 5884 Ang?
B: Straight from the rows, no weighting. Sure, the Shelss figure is 12.5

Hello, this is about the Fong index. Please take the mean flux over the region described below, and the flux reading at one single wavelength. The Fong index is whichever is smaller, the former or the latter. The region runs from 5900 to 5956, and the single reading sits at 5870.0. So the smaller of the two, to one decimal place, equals 11.9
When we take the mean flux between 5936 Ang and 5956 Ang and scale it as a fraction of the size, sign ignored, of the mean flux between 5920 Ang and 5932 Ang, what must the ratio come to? 0.95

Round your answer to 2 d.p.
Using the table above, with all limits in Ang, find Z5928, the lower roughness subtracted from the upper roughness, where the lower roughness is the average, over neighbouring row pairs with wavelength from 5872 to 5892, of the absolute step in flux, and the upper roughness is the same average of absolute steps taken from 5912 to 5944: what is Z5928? -0.35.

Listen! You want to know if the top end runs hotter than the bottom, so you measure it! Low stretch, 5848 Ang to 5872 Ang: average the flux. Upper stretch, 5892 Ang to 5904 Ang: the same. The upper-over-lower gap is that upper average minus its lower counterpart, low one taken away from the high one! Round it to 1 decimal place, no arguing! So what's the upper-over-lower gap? -1.6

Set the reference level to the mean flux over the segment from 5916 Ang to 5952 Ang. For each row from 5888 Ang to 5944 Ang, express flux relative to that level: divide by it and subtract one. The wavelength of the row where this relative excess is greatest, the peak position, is 5926.0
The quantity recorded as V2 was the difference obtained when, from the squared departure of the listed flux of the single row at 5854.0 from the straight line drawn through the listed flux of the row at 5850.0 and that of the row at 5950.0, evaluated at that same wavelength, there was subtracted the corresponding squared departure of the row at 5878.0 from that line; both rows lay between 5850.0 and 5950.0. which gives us 0.16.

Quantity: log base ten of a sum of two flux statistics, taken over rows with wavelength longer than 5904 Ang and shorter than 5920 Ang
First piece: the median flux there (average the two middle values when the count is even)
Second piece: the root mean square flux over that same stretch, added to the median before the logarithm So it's 1.37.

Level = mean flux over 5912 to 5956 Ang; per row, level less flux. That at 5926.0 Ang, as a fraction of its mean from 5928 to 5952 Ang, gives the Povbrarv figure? -4.2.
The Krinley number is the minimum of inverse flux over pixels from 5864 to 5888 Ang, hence 0.078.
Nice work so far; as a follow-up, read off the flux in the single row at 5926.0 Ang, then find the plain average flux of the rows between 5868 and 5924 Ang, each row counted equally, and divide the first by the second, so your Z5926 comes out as 1.07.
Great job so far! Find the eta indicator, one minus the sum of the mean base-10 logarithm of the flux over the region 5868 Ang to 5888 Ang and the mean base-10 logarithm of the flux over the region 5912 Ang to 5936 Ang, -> -1.172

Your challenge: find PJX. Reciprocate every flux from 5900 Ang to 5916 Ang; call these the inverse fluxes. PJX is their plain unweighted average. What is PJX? 0.085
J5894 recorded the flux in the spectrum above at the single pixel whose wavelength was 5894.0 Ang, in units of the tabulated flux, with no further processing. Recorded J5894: 10.27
